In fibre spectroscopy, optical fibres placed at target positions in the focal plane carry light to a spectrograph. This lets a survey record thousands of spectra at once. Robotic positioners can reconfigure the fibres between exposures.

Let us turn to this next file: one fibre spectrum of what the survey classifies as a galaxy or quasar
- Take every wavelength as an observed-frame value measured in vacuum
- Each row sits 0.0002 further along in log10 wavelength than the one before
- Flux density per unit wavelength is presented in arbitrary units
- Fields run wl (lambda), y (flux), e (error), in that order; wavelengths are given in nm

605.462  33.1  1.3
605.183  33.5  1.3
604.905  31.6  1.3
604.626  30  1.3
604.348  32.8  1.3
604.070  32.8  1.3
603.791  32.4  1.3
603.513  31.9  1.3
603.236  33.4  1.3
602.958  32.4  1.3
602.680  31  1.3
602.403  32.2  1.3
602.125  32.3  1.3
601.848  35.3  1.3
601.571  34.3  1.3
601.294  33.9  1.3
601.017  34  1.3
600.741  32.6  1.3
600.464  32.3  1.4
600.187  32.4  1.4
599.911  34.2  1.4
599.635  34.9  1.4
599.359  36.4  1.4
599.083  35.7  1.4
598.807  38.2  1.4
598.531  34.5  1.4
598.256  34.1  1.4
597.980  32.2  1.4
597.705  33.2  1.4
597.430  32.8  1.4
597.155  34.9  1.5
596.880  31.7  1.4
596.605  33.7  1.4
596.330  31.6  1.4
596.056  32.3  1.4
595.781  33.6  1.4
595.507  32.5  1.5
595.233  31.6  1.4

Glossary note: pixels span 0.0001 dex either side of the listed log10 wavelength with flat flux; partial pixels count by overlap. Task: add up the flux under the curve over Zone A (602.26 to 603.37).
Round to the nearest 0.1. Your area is 35.8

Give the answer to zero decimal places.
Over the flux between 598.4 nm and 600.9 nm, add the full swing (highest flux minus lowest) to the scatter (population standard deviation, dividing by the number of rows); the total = 8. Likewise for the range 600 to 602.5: 4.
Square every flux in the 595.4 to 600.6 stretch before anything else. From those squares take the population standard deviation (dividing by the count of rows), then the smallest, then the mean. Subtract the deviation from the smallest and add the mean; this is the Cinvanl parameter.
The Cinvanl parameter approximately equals 2024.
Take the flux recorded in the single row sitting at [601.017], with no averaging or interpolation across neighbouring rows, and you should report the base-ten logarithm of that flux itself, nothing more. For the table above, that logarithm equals 1.53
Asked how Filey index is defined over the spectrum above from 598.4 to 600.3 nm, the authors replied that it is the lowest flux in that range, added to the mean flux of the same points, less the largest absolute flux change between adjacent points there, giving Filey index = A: 63.9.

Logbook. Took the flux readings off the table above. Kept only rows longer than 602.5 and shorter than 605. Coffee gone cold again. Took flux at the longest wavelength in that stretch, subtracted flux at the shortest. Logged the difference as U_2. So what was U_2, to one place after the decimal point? 0.6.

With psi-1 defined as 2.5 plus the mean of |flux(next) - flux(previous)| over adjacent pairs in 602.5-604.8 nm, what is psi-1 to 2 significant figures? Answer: 3.6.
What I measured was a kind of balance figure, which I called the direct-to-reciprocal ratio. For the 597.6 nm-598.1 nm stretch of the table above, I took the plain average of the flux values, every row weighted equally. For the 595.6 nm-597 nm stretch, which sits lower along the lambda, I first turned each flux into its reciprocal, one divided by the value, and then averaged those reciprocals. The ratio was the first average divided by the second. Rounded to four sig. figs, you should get 1065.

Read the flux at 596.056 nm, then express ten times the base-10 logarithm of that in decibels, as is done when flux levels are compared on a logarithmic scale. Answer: 15.1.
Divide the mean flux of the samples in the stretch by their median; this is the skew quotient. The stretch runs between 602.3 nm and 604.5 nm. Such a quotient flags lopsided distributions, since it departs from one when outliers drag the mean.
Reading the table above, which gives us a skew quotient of 0.999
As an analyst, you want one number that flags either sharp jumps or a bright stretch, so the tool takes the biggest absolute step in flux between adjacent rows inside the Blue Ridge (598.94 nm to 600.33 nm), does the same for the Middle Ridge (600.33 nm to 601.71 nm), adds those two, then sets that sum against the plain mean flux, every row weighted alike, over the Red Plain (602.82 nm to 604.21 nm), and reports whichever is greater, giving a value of 32.6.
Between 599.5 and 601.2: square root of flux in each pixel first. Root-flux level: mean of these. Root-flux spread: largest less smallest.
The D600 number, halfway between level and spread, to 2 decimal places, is 3.00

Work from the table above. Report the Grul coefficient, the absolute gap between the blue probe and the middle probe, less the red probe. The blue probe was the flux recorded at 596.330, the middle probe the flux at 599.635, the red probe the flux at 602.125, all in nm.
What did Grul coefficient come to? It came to -29.0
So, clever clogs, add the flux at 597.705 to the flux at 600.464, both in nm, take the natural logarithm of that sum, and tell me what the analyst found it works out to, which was 4.18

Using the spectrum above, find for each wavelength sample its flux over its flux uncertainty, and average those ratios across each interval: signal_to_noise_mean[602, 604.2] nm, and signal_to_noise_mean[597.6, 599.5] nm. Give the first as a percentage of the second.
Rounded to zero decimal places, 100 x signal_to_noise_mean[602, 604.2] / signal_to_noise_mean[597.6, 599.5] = 100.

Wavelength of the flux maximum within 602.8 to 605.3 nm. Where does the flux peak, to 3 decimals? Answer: 605.183 nm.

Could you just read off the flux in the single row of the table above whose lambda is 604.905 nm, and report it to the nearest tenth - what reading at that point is 31.6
